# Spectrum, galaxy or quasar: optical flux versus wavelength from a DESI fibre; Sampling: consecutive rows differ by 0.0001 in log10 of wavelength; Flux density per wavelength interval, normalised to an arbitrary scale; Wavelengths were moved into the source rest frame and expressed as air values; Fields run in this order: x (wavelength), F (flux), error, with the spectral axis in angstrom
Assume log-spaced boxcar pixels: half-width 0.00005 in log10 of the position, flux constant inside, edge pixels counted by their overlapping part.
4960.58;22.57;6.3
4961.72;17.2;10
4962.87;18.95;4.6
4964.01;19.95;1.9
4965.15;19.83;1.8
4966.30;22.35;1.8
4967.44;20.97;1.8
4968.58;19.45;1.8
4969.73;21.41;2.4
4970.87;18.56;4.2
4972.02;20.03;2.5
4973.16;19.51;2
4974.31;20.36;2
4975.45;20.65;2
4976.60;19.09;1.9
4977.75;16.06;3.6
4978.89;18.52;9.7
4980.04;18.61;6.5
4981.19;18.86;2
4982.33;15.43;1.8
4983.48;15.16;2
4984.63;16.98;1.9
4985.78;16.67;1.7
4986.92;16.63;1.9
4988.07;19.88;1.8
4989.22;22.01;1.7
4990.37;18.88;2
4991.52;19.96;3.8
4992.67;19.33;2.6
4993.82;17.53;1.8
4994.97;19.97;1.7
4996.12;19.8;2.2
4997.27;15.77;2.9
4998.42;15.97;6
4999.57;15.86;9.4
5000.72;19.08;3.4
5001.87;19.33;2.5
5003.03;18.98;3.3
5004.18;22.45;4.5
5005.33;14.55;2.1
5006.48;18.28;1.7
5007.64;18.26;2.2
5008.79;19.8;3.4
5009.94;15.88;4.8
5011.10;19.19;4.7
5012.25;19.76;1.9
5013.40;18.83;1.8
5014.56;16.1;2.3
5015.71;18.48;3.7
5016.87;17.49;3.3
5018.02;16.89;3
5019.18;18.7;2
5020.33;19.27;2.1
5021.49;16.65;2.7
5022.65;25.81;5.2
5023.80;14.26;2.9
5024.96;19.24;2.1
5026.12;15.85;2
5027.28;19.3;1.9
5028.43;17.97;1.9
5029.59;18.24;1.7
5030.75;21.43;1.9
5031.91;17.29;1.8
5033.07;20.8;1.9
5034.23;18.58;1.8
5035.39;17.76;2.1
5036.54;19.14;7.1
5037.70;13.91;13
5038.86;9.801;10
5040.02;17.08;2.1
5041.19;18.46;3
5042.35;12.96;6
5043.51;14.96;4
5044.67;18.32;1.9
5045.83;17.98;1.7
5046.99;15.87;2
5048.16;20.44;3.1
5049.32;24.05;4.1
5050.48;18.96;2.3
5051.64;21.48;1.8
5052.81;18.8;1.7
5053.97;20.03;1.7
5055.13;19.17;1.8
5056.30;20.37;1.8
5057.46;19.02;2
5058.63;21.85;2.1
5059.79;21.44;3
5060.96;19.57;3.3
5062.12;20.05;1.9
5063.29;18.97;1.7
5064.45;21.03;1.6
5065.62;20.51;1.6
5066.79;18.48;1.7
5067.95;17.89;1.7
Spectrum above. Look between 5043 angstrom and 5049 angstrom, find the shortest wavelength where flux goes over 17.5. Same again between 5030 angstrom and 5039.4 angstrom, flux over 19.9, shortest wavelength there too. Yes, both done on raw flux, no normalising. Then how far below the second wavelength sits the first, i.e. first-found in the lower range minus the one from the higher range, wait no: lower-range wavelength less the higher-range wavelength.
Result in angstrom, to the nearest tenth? -13.9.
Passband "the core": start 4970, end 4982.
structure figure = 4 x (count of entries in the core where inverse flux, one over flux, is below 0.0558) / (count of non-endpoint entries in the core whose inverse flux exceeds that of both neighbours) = 18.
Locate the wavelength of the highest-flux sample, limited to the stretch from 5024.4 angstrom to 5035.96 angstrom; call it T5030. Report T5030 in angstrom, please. 5030.75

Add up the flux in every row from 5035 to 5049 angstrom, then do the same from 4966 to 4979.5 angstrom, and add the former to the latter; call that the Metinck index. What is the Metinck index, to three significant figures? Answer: 434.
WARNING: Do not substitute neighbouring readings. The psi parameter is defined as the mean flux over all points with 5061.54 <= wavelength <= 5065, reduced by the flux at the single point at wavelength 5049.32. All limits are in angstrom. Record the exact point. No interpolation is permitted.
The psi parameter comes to -4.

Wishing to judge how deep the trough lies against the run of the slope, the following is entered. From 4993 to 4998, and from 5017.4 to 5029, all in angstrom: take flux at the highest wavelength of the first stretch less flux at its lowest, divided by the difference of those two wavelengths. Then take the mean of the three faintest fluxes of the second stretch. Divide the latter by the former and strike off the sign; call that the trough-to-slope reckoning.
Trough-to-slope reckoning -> 31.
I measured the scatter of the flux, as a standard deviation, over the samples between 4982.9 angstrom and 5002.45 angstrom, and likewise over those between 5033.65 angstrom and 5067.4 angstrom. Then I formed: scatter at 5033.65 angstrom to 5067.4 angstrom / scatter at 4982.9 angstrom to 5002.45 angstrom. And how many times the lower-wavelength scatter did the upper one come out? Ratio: 1.5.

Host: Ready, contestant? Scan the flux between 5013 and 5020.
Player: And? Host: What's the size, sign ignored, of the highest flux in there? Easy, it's 18.8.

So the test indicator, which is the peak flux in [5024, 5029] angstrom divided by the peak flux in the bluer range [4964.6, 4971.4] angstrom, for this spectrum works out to 0.86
